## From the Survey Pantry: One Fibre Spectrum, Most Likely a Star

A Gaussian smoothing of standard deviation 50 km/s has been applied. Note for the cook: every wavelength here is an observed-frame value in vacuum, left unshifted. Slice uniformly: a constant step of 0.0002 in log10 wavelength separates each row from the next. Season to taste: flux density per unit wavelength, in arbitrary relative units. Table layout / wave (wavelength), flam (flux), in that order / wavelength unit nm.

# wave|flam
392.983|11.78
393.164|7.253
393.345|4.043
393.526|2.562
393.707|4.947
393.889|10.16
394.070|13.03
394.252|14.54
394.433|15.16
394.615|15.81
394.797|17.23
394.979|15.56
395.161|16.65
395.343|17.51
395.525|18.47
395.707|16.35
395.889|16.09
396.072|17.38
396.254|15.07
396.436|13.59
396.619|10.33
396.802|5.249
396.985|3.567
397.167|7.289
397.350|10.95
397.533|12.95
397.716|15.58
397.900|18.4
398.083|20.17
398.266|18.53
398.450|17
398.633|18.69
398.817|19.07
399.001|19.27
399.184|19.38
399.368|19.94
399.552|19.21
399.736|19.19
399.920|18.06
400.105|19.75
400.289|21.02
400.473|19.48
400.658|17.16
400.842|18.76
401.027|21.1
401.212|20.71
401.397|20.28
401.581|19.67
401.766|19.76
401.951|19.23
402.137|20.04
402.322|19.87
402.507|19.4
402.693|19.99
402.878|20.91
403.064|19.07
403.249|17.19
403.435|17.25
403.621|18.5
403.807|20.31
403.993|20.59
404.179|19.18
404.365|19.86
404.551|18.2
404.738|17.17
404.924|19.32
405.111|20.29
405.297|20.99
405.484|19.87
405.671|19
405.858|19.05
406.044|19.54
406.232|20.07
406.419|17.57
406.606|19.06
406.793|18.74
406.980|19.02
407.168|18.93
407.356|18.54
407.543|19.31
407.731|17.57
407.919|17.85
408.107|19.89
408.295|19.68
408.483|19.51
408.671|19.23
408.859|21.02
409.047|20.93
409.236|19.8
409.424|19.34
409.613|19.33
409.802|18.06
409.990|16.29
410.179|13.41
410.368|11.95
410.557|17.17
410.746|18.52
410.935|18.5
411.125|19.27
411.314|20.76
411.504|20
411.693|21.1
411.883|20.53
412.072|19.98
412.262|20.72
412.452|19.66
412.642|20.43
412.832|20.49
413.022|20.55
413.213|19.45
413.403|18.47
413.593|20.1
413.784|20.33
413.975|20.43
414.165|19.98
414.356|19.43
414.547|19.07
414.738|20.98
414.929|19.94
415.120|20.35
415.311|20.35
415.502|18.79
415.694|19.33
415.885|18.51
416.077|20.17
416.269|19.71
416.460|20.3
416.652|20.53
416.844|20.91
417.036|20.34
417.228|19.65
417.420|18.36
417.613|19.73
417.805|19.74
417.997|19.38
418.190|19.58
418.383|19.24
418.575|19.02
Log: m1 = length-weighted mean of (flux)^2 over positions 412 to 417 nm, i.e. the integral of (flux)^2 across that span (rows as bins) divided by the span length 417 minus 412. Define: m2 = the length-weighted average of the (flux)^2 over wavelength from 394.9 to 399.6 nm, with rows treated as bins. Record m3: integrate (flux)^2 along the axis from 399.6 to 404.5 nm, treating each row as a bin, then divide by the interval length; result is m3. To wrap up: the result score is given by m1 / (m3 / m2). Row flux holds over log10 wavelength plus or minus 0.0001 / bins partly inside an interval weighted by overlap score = 271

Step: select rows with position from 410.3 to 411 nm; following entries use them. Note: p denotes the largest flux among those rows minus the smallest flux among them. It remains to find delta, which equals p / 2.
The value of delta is 3.3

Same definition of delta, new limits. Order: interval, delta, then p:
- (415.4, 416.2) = 0.8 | 1.7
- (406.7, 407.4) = 0.2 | 0.5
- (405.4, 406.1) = 0.4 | 0.9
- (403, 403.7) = 0.9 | 1.9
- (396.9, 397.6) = 4.7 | 9.4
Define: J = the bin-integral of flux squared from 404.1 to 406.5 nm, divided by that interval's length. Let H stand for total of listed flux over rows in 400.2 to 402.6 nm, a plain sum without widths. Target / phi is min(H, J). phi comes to 256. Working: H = 256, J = 372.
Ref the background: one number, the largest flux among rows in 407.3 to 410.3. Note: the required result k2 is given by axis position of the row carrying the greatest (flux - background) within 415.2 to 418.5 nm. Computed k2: 416.844 nm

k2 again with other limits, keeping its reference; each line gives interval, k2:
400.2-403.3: 401.027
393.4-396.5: 395.525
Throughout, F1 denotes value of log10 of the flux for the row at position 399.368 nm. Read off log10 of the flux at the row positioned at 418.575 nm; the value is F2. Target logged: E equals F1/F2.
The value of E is 1.02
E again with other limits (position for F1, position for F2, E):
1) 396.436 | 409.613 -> 0.88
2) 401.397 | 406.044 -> 1.01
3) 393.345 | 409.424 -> 0.47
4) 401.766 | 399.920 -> 1.03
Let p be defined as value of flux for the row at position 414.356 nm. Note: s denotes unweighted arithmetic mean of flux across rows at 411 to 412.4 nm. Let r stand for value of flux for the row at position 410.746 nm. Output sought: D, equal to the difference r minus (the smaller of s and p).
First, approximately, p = 19.43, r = 18.52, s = 20.3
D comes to -1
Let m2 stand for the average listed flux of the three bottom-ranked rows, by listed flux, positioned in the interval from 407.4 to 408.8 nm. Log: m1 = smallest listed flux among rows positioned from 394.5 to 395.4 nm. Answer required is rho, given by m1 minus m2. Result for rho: -3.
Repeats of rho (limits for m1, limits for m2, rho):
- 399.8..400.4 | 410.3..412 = 2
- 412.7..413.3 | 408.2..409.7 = 0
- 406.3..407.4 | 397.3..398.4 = 4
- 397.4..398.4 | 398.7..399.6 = -6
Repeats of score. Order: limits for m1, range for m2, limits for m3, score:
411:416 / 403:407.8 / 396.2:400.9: 514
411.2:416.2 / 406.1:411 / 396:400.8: 492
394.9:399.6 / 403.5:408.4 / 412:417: 238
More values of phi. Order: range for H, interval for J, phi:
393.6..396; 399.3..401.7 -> 192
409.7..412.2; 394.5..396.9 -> 236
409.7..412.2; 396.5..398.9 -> 216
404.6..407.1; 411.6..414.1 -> 250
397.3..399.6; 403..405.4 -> 229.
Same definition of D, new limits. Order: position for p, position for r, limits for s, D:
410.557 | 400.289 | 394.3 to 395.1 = 5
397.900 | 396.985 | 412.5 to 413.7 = -15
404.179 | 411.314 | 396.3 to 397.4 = 12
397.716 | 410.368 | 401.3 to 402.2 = -4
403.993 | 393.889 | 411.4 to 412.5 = -10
